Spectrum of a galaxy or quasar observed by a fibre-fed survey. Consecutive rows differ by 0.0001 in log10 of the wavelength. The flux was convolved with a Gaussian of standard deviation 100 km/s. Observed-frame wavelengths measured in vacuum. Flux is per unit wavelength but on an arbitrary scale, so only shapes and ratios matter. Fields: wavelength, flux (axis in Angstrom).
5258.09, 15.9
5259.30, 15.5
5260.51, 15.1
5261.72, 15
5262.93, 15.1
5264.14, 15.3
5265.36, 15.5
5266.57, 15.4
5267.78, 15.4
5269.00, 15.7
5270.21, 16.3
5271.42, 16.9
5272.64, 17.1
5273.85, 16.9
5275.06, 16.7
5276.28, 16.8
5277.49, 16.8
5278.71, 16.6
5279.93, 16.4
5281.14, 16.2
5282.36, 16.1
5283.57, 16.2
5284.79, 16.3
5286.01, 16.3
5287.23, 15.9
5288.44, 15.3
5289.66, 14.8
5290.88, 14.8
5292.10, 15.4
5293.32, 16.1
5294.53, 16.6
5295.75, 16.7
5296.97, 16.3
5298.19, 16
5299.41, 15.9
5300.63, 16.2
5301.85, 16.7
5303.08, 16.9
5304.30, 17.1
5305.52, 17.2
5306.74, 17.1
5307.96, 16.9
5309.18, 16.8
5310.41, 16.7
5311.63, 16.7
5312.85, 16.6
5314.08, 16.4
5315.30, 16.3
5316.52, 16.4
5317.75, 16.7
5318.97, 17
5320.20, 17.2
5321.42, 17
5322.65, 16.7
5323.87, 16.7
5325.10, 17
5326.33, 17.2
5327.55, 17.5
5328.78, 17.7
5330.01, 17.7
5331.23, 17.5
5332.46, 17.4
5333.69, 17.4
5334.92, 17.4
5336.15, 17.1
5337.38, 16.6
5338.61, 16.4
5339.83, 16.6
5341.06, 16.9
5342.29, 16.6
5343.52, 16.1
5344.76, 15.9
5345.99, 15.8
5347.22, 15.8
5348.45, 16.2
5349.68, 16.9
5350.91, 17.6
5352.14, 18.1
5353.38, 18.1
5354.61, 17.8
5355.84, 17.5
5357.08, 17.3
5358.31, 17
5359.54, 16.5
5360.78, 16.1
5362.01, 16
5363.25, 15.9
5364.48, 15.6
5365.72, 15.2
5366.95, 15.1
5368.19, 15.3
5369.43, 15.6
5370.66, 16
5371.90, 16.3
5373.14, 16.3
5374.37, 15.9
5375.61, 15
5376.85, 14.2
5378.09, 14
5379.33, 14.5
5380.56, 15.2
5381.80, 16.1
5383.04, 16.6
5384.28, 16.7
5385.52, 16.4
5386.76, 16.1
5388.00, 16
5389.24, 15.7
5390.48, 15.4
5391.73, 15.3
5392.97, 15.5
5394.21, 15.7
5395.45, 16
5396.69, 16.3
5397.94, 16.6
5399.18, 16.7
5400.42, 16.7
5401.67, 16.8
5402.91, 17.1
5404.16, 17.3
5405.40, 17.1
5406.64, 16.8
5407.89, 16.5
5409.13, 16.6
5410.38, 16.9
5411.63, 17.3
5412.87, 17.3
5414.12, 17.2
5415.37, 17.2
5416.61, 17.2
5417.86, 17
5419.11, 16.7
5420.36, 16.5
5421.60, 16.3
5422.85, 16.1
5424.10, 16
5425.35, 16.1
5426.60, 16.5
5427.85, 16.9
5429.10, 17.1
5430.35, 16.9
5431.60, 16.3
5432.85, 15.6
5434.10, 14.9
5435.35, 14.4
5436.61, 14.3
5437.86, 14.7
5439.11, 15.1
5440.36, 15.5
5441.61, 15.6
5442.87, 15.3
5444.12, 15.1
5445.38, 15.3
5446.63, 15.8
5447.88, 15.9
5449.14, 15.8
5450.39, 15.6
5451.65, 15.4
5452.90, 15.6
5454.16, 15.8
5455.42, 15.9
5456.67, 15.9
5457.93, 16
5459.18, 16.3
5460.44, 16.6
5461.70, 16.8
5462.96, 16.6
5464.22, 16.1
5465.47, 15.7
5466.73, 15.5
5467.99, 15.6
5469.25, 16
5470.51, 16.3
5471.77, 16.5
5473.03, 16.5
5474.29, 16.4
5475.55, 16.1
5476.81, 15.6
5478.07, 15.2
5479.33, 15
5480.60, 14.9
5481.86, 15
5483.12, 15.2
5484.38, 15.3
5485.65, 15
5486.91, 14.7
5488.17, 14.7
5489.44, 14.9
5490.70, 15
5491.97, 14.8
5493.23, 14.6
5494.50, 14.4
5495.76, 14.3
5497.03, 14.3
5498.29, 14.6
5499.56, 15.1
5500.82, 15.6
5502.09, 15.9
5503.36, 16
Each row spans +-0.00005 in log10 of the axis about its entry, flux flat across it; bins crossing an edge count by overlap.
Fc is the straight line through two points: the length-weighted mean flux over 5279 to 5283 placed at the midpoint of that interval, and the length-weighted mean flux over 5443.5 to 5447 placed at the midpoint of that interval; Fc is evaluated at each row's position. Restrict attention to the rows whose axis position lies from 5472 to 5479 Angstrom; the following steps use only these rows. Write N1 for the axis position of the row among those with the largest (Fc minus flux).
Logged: 5478.07 Angstrom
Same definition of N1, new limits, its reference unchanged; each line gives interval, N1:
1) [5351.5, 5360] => 5359.54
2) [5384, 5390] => 5389.24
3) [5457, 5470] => 5466.73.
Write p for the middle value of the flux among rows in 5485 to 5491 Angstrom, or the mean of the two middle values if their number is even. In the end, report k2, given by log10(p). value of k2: 1.17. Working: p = 14.9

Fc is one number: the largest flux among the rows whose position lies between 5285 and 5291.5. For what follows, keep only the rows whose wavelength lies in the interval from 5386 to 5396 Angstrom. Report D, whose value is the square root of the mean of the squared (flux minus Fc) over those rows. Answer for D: 0.65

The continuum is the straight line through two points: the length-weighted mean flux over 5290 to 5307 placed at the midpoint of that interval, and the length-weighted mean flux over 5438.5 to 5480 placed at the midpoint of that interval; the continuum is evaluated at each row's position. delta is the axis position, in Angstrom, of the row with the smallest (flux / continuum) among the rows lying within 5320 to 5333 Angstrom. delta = 5322.65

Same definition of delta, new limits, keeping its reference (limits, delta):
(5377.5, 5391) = 5378.09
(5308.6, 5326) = 5315.30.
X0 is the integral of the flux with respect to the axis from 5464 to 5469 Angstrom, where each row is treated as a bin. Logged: 79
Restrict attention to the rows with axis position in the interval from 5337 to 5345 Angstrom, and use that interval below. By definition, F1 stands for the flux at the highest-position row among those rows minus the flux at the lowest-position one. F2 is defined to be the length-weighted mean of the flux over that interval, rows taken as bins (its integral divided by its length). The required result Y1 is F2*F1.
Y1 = -12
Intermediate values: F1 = -0.7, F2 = 16.5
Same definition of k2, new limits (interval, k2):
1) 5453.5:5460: 1.20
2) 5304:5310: 1.23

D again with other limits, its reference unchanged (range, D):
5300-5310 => 0.64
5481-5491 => 1.34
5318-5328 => 0.78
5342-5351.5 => 0.60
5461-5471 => 0.49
